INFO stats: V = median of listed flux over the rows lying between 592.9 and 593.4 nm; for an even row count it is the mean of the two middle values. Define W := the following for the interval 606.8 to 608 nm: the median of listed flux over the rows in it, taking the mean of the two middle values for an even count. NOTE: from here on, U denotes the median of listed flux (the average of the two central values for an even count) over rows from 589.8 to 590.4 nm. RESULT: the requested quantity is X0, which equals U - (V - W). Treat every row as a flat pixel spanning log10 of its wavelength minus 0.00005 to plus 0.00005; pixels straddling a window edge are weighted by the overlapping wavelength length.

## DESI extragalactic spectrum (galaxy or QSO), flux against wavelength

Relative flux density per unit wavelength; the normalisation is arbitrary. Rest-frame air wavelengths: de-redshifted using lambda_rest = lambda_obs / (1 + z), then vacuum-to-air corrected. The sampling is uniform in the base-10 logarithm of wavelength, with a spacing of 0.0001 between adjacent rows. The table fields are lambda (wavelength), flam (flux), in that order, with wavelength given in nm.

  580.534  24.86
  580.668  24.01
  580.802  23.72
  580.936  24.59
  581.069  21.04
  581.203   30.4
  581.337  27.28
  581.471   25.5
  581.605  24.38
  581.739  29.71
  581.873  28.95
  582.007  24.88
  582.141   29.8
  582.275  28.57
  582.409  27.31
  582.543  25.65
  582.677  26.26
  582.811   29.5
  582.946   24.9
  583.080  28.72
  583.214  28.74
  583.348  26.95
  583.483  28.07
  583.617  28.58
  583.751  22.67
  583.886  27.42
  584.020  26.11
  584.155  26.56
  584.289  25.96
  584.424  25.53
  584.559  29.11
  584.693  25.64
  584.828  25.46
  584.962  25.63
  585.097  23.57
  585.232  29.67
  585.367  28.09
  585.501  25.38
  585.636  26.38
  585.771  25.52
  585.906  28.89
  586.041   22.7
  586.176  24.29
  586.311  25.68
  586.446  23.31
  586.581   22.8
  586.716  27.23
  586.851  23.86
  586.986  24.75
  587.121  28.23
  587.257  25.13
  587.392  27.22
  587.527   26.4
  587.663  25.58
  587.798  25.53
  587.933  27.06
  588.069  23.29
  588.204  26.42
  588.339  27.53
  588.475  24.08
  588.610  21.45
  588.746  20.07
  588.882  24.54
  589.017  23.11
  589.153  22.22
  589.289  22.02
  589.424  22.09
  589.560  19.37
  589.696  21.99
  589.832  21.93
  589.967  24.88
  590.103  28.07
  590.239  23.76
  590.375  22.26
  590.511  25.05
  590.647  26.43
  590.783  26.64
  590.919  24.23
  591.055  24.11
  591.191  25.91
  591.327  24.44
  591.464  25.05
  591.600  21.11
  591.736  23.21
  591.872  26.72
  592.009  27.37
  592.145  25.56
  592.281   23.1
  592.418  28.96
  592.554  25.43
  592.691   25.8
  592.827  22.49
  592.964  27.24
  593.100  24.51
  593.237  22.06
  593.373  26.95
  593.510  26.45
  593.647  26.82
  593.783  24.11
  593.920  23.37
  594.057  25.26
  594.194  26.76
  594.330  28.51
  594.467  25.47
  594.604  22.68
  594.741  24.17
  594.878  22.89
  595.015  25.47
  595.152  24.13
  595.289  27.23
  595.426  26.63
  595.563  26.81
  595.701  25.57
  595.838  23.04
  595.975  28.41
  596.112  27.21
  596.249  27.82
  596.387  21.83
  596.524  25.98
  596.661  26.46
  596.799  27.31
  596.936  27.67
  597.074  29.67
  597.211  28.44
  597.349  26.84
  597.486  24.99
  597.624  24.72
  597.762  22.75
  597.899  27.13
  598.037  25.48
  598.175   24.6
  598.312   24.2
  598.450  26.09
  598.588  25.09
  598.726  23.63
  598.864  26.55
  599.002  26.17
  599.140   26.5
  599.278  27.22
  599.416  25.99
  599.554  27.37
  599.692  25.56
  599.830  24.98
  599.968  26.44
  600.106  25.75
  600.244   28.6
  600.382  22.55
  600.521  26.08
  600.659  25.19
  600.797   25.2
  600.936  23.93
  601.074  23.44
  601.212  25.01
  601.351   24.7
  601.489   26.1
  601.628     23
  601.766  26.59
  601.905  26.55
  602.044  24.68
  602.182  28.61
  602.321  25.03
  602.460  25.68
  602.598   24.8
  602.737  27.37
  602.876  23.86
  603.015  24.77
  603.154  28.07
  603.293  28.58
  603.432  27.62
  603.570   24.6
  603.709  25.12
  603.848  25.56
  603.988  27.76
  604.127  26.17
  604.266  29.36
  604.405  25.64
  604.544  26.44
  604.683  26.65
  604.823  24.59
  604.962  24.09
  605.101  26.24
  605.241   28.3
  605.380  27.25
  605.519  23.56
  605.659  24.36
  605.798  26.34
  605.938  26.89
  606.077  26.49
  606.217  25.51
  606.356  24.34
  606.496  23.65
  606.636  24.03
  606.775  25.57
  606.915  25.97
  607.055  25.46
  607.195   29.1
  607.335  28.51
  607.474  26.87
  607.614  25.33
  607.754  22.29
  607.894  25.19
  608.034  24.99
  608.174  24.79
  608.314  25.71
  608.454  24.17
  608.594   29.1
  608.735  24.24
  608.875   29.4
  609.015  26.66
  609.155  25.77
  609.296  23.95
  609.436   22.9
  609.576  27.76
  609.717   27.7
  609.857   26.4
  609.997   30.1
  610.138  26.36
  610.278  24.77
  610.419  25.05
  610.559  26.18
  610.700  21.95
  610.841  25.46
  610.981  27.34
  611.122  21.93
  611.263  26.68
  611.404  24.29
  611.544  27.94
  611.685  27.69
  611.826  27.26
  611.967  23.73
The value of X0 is 23.7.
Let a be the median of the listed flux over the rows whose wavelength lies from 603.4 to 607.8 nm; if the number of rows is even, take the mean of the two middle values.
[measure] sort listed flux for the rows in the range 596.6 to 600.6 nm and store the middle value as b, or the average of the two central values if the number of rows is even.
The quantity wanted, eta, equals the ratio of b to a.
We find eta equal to 1.01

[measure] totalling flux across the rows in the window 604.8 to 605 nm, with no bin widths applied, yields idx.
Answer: 48.7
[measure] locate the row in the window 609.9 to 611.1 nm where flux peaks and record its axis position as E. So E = 609.997 nm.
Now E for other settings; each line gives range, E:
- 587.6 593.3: 592.418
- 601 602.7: 602.182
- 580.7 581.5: 581.203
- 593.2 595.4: 594.330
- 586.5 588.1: 587.121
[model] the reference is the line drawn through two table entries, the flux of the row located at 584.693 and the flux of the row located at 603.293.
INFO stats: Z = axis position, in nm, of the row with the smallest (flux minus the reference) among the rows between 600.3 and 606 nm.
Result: 600.382 nm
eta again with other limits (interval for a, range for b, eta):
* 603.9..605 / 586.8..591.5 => 0.93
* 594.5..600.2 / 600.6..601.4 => 0.96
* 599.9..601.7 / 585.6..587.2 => 1.00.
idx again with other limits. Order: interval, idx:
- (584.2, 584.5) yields 51.5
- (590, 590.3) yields 51.8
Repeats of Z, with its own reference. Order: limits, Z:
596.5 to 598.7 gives 597.762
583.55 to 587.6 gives 586.041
